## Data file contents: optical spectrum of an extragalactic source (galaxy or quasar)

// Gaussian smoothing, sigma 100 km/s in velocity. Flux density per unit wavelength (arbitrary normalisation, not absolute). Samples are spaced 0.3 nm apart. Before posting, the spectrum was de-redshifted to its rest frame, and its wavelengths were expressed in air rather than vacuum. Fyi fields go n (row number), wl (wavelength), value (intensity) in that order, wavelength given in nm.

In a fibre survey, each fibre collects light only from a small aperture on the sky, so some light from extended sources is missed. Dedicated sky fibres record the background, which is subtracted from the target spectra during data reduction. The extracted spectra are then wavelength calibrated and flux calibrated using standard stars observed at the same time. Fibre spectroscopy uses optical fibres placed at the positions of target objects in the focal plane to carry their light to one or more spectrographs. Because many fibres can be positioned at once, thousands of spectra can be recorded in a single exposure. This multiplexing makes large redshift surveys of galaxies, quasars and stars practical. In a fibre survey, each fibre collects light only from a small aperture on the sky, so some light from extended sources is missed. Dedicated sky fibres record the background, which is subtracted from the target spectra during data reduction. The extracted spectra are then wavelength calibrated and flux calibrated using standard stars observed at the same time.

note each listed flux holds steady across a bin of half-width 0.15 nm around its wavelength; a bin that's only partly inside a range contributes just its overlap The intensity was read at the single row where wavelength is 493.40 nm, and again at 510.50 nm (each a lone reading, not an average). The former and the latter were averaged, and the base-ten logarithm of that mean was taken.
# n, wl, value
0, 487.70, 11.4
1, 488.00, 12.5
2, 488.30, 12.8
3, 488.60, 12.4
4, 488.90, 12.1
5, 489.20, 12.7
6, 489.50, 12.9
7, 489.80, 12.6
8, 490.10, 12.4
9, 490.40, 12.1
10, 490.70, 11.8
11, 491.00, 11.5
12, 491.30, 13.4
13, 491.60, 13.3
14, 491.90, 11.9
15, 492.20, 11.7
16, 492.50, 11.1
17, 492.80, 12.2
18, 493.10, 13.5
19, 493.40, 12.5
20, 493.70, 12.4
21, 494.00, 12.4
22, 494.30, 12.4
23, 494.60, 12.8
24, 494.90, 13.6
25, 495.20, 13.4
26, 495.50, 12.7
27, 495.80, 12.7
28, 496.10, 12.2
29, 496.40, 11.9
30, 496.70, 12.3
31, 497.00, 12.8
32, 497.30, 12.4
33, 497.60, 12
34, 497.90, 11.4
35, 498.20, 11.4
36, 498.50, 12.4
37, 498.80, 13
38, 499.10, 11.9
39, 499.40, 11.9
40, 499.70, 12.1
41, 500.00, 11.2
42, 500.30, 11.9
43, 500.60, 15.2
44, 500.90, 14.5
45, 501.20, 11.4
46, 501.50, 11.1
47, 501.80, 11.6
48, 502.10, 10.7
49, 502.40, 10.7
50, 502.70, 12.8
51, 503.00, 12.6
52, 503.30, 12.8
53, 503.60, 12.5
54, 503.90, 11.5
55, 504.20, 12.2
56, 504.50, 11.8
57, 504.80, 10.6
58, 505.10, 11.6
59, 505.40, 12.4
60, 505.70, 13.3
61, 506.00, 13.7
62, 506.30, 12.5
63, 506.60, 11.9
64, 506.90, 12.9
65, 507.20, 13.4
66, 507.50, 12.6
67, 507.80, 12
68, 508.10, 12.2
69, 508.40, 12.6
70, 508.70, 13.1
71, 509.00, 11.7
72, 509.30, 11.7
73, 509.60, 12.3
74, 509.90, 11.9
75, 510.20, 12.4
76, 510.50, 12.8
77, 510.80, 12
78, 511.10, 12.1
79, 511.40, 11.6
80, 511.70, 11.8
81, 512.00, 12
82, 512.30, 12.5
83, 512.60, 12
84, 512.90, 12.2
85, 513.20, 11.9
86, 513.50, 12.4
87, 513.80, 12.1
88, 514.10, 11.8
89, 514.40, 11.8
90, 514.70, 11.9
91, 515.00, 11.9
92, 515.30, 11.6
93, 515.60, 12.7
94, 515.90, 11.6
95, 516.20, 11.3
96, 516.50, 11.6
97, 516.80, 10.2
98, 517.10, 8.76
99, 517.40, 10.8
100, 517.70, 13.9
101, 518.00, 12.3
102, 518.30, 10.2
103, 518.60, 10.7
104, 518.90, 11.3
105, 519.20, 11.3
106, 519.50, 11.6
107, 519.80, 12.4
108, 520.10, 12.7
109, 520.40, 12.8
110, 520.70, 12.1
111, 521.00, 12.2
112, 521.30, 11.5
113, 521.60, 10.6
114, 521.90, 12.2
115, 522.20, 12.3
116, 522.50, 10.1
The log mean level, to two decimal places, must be 1.10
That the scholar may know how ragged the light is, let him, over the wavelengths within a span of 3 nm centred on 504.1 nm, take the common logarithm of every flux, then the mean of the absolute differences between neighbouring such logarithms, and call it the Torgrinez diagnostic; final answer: 0.0239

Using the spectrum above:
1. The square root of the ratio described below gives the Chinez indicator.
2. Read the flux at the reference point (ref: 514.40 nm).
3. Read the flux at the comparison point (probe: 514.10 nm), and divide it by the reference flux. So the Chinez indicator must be 1.00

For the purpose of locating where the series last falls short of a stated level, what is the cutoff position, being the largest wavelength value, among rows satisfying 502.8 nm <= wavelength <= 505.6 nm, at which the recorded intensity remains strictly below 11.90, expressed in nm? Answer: 505.10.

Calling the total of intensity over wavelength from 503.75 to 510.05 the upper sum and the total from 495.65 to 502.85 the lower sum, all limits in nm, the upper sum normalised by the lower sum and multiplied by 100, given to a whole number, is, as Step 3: 88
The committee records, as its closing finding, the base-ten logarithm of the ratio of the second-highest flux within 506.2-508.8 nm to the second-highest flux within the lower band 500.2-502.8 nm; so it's -0.04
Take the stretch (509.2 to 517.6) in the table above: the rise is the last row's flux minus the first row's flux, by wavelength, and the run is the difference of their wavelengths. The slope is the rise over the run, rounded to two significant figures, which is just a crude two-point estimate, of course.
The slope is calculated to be -0.11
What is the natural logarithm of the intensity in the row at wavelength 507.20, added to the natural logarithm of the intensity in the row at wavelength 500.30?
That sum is 5.07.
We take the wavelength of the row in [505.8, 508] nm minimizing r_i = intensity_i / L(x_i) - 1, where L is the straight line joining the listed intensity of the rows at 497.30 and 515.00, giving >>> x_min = 506.60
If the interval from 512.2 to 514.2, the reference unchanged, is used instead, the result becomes 514.10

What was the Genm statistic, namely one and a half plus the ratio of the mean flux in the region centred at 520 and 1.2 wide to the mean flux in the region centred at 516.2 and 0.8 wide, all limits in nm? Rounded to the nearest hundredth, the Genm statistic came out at 2.58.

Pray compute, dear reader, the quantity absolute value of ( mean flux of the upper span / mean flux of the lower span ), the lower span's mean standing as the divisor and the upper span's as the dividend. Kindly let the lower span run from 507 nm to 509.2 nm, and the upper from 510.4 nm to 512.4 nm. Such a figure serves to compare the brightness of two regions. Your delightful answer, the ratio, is 0.97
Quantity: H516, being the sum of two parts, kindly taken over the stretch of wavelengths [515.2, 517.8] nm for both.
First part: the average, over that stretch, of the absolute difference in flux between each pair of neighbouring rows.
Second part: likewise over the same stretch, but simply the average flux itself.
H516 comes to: 12.7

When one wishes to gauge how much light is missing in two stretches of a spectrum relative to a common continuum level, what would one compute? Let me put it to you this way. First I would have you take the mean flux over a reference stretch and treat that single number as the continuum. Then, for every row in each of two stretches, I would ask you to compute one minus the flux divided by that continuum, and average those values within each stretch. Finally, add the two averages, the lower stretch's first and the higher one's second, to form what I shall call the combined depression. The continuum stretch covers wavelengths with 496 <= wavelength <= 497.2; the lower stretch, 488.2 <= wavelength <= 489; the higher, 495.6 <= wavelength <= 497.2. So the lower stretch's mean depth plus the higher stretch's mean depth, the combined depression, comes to -0.017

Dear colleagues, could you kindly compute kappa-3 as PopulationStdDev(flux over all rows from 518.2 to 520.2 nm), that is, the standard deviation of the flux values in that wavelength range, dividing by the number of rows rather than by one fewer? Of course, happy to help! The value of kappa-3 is 0.82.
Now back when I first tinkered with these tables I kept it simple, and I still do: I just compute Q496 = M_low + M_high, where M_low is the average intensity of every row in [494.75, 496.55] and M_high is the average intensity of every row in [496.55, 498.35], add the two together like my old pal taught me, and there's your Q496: 24.8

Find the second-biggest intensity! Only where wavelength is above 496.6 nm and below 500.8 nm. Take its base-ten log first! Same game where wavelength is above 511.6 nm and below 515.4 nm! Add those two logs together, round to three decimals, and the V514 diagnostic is 2.207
